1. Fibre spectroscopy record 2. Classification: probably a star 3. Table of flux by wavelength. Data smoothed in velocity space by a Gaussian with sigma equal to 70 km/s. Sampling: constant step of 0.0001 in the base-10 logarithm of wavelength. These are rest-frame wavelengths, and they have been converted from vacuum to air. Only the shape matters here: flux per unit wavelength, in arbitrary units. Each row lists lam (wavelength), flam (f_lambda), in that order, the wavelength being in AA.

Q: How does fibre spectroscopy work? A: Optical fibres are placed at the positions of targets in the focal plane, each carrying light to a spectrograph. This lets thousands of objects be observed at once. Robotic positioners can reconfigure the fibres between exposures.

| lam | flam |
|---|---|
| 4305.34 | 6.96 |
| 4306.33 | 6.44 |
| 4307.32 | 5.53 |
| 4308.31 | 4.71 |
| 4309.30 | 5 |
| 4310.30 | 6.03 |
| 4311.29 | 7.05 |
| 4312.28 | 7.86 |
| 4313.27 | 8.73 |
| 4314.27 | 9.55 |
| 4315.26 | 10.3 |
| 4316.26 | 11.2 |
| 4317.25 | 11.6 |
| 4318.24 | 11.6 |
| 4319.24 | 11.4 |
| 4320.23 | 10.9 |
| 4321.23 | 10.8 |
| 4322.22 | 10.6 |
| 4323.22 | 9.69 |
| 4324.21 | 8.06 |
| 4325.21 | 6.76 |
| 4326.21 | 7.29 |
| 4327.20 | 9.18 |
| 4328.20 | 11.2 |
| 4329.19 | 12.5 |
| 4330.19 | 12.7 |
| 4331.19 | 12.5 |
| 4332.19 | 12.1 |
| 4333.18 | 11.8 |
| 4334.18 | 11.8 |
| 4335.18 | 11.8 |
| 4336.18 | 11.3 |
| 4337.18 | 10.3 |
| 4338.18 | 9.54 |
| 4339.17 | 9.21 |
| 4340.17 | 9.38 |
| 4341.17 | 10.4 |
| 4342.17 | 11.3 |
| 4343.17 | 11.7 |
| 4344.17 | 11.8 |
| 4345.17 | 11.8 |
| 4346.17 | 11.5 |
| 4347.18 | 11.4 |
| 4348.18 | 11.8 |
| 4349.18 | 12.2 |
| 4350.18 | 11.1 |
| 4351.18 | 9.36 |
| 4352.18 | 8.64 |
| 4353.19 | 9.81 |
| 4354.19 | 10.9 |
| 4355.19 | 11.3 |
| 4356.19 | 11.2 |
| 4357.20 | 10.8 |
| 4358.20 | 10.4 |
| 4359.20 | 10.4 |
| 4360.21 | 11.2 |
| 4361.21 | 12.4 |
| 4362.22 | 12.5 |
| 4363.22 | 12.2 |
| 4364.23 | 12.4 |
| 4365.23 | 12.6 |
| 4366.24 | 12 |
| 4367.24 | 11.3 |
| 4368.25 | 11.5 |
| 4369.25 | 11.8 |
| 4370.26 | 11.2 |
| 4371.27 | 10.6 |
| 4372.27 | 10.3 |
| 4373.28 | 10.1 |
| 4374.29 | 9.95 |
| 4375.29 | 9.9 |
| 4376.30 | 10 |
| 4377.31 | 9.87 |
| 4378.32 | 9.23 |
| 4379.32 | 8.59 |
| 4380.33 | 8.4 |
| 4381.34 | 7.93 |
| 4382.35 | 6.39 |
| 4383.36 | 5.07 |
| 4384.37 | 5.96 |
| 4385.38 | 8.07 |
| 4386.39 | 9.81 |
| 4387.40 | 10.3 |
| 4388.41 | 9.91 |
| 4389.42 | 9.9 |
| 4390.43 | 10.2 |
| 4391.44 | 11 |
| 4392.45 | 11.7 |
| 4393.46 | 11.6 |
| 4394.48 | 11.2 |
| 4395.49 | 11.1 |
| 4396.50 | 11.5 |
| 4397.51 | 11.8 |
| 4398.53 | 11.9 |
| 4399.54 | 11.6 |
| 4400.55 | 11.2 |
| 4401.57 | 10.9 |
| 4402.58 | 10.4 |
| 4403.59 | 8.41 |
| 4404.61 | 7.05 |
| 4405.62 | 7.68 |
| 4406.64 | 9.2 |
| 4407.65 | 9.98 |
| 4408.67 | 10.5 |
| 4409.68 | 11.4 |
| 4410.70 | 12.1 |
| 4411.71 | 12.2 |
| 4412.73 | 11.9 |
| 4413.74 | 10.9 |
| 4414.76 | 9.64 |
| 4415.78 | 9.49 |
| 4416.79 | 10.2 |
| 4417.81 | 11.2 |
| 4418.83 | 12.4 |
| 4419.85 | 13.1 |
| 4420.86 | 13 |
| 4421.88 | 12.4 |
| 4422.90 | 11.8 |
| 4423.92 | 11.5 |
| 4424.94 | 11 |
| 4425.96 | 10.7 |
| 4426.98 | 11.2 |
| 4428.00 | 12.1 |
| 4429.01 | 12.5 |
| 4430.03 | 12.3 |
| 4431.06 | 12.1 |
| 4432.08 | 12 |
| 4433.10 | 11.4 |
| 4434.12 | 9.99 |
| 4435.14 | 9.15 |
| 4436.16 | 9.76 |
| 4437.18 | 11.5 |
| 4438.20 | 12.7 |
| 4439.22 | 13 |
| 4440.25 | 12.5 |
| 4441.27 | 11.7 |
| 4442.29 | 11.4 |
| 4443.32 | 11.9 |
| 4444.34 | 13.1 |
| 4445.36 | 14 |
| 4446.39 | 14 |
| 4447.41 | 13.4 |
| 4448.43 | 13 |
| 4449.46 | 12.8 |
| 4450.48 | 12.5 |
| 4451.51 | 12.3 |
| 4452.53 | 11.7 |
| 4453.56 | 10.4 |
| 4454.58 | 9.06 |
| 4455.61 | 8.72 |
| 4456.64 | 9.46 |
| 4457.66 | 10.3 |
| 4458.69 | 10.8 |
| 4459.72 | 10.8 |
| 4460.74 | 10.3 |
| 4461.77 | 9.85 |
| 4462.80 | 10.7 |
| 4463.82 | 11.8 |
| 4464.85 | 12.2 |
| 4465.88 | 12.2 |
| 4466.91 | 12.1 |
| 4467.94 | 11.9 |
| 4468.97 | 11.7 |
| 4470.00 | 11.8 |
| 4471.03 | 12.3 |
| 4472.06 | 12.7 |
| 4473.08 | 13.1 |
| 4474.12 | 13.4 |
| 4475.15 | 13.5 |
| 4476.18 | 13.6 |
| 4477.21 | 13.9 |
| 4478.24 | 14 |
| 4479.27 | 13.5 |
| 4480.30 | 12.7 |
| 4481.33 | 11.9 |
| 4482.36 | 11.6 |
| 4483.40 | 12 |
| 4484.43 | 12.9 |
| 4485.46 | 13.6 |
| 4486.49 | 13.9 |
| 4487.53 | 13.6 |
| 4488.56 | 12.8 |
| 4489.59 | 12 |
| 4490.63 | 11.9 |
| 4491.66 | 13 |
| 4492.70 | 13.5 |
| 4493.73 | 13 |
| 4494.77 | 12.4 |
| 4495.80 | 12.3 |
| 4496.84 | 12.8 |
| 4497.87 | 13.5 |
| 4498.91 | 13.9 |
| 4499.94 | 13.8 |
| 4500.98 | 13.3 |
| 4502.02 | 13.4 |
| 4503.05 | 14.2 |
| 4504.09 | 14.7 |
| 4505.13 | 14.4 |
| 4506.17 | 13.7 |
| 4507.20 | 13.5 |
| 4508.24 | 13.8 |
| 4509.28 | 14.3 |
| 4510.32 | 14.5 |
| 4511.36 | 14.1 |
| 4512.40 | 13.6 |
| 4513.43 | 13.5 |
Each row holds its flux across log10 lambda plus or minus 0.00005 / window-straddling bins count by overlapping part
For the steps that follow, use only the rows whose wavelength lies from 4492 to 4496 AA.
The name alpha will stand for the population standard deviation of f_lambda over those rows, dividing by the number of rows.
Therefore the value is 0.5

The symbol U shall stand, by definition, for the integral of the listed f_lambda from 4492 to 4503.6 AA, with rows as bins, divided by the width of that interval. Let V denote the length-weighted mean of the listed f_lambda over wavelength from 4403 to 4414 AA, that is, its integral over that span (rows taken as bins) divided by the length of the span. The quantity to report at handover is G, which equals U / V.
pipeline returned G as 1.31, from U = 13.3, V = 10.1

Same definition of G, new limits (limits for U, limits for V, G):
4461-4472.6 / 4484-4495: 0.90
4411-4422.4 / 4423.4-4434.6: 1.00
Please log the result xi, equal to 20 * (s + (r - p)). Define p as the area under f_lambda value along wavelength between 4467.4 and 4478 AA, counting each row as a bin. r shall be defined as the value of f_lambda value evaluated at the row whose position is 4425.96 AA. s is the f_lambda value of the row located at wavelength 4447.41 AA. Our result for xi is -2235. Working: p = 136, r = 10.7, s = 13.4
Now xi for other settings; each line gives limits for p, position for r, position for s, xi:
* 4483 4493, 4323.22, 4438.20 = -2136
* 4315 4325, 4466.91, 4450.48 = -1610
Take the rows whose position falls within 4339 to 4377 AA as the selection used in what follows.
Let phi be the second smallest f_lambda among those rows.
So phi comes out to 9.21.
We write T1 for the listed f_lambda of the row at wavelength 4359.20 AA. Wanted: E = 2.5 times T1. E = 26.0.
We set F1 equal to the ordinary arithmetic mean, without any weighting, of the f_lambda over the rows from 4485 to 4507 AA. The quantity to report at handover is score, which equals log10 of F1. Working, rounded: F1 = 13.3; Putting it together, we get 1.12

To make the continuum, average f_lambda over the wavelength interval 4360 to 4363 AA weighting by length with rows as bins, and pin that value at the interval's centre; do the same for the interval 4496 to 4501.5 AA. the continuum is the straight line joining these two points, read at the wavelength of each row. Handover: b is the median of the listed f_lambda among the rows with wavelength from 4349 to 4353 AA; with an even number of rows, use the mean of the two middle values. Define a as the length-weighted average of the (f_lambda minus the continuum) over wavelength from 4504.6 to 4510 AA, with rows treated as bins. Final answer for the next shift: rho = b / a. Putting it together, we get 20.6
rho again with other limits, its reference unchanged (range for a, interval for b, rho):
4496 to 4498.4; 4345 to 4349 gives -35.2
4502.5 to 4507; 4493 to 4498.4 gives 17.1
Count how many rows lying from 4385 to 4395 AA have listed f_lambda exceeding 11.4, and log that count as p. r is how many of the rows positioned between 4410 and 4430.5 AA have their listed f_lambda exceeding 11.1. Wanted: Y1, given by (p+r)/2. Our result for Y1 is 8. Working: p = 2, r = 14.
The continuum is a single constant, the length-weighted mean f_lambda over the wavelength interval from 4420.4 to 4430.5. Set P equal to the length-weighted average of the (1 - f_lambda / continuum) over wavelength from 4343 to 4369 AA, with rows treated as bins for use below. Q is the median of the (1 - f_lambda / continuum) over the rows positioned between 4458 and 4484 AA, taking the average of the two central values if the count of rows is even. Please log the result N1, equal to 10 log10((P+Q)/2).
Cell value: -19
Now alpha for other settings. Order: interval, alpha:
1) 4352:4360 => 0.8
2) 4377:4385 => 1.6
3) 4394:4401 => 0.3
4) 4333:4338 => 0.6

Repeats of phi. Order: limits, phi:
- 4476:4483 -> 11.9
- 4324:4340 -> 7.29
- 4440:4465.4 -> 9.06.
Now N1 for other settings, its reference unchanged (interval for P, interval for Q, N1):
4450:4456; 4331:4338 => -13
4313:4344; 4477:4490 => -21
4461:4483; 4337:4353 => -23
